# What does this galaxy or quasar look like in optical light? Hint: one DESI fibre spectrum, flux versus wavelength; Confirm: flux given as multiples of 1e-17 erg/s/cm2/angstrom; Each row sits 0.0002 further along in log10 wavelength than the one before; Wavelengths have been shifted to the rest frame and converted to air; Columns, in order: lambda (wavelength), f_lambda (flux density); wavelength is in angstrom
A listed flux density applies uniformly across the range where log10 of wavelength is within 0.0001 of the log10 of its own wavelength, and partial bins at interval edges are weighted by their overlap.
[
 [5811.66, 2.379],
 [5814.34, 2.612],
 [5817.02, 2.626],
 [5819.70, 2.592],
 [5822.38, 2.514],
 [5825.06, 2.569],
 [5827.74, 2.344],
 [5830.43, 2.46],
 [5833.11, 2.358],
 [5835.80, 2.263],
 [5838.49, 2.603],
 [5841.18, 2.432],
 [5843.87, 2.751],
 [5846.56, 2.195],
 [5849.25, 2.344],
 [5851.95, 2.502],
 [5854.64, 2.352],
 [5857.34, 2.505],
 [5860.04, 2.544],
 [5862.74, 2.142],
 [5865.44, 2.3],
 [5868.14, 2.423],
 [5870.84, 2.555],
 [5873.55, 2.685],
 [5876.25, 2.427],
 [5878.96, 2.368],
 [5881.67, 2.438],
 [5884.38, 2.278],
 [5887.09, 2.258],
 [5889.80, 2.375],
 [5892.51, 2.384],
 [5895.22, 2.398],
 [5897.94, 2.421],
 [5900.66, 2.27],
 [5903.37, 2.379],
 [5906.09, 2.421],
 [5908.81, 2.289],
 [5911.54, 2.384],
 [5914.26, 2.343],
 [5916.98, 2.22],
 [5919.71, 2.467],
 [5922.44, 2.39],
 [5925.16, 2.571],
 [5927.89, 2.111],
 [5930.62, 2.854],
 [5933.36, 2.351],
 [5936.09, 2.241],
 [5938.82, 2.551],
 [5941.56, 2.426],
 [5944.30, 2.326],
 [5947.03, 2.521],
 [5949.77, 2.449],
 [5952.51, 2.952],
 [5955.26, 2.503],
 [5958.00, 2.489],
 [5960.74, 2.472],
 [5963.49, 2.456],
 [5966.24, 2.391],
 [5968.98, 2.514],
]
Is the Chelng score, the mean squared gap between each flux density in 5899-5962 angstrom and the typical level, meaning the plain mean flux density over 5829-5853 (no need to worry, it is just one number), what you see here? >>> 0.033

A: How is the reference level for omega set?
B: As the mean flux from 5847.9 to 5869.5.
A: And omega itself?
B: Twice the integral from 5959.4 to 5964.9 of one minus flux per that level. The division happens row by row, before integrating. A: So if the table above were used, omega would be -0.3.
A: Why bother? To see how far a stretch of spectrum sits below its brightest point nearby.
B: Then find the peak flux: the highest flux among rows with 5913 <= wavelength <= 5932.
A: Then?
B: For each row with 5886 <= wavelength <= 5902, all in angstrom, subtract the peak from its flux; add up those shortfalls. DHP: -3.02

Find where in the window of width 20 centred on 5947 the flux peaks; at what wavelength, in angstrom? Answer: 5952.51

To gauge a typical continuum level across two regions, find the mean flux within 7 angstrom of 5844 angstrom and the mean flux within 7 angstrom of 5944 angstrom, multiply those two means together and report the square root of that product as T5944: 2.46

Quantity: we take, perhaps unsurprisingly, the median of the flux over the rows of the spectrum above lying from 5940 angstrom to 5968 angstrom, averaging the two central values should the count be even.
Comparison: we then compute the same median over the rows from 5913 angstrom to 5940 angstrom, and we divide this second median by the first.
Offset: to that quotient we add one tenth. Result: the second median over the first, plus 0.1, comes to 1.06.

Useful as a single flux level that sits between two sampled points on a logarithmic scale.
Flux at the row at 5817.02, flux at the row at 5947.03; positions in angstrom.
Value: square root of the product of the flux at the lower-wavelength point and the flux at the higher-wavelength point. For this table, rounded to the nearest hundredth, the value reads 2.57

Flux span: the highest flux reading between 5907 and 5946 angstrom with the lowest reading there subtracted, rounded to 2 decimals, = 0.74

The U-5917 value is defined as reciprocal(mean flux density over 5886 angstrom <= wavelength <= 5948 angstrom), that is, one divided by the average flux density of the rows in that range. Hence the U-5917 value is 0.419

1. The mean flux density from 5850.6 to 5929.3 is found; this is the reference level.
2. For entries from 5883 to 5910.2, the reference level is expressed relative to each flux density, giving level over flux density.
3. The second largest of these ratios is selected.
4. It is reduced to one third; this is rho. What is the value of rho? 0.350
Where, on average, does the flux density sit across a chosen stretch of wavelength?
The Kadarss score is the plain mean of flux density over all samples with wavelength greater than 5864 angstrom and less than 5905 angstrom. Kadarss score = 2.397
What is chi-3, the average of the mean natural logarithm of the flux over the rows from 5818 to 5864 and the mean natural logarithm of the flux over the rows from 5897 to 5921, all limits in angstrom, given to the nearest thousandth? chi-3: 0.873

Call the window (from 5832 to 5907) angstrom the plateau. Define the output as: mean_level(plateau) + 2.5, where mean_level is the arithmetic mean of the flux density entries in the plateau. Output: 4.91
